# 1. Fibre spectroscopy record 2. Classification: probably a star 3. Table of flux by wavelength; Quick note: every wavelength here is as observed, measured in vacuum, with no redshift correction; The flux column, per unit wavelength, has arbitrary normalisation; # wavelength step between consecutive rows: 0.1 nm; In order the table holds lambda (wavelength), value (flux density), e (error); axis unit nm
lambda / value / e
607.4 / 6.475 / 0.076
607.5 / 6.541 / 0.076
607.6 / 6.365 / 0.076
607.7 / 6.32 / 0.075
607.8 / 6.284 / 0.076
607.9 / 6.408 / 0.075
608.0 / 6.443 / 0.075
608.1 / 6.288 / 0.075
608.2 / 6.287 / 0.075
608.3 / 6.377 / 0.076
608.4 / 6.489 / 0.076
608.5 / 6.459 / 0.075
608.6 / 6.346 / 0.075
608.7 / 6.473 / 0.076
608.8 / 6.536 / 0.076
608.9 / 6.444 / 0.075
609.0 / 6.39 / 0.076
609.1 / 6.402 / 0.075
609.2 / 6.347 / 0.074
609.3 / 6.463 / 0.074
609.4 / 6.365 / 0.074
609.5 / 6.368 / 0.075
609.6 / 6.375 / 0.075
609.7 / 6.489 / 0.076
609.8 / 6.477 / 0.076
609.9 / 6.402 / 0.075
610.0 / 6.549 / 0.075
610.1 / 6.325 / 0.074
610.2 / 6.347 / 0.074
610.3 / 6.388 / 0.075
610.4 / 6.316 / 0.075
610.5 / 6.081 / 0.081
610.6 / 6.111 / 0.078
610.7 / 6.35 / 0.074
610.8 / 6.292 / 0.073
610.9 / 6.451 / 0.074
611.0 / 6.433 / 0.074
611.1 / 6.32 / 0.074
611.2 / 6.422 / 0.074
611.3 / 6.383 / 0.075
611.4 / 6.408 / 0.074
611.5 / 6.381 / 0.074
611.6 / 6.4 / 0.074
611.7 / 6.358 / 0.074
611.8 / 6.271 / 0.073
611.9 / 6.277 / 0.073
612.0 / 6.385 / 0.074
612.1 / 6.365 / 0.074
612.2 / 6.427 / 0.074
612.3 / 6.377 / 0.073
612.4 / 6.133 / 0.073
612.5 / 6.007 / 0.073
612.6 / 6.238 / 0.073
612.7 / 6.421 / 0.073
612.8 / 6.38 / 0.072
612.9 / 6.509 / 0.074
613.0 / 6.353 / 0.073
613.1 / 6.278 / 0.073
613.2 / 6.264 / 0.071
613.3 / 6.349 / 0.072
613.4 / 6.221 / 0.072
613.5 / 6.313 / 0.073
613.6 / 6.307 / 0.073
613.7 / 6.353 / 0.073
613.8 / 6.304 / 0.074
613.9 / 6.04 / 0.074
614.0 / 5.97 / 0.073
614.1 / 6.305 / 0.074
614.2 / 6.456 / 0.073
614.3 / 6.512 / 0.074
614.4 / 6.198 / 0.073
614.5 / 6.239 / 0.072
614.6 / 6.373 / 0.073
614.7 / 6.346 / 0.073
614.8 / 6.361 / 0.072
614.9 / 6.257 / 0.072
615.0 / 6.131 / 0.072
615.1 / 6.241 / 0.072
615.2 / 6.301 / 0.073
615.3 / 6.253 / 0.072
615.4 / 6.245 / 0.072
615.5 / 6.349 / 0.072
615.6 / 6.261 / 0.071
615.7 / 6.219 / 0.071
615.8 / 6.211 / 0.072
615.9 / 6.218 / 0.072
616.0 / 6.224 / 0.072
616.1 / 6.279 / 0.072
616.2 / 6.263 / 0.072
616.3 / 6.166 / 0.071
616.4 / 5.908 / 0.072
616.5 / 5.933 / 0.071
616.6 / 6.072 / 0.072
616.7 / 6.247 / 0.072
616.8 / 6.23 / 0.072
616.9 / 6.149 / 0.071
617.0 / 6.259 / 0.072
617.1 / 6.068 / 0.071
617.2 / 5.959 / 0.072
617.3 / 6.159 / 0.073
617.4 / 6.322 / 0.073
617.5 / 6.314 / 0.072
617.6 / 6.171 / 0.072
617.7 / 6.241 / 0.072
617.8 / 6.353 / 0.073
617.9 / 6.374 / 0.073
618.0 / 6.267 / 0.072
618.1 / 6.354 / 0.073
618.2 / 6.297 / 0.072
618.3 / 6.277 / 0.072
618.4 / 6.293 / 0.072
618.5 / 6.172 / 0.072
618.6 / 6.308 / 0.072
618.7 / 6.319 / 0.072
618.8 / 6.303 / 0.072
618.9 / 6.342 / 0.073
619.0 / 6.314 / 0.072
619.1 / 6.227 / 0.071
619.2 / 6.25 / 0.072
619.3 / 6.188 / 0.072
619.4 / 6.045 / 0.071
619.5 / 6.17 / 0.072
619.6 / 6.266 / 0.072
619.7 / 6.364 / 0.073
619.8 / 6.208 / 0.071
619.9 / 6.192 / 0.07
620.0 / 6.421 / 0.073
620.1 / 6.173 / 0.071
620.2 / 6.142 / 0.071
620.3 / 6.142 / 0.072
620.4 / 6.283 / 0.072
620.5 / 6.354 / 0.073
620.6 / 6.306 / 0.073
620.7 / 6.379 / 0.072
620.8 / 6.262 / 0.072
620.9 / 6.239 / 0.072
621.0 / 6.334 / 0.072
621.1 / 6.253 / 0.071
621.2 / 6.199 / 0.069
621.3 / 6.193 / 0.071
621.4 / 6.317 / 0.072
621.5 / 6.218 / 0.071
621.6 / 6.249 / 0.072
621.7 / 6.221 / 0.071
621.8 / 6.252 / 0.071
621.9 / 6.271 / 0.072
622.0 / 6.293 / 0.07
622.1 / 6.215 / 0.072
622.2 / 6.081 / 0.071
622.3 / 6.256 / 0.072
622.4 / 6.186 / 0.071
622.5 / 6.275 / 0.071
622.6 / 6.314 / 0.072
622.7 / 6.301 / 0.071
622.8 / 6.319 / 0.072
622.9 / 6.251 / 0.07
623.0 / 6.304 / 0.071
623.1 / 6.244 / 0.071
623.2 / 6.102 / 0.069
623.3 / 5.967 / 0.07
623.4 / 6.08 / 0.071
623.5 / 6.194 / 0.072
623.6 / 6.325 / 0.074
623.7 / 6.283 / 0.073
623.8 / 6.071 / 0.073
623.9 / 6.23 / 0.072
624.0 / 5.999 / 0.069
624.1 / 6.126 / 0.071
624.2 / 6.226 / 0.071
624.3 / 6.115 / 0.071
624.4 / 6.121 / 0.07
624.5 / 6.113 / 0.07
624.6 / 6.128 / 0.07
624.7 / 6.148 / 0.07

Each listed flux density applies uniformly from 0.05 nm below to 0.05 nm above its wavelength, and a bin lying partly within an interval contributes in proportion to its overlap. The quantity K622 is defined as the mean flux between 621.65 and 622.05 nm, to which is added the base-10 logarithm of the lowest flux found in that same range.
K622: 7.05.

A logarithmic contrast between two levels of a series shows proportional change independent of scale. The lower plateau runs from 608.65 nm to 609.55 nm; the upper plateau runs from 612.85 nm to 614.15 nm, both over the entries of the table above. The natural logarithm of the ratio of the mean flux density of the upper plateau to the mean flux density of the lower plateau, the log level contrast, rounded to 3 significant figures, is -0.0231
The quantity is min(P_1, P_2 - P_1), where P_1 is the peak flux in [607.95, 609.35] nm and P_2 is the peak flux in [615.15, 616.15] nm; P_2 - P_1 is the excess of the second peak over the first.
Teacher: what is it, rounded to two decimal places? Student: -0.19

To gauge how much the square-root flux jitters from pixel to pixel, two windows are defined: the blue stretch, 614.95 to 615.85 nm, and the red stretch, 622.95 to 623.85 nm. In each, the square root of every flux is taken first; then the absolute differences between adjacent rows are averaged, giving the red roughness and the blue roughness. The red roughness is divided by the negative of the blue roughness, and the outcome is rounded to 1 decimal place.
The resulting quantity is -2.0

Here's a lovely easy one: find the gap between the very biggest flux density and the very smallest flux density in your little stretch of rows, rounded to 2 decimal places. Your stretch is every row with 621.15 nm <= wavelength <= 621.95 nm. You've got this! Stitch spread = 0.12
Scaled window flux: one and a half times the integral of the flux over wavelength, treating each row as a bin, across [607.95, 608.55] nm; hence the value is 5.75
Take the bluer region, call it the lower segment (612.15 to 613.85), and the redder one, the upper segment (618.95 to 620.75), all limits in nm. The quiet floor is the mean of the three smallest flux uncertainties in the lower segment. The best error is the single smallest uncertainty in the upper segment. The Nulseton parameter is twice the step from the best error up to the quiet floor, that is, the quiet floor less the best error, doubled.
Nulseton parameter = 0.003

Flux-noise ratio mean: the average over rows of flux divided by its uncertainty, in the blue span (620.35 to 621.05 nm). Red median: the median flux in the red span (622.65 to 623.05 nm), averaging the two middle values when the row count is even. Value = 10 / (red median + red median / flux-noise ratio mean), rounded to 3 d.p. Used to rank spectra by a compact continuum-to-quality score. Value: 1.569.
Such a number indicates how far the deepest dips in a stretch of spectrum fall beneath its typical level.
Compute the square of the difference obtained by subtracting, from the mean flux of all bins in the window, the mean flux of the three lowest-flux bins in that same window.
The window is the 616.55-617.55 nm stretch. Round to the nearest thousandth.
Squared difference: 0.021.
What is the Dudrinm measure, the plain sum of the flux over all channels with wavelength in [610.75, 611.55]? 51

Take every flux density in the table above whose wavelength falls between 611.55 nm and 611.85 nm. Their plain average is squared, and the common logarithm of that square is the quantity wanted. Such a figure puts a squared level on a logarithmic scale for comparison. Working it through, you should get 1.60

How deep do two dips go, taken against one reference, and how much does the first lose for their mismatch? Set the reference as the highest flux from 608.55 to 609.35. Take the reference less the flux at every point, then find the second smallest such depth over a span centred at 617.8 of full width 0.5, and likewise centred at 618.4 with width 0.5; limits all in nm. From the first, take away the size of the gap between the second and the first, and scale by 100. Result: 13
